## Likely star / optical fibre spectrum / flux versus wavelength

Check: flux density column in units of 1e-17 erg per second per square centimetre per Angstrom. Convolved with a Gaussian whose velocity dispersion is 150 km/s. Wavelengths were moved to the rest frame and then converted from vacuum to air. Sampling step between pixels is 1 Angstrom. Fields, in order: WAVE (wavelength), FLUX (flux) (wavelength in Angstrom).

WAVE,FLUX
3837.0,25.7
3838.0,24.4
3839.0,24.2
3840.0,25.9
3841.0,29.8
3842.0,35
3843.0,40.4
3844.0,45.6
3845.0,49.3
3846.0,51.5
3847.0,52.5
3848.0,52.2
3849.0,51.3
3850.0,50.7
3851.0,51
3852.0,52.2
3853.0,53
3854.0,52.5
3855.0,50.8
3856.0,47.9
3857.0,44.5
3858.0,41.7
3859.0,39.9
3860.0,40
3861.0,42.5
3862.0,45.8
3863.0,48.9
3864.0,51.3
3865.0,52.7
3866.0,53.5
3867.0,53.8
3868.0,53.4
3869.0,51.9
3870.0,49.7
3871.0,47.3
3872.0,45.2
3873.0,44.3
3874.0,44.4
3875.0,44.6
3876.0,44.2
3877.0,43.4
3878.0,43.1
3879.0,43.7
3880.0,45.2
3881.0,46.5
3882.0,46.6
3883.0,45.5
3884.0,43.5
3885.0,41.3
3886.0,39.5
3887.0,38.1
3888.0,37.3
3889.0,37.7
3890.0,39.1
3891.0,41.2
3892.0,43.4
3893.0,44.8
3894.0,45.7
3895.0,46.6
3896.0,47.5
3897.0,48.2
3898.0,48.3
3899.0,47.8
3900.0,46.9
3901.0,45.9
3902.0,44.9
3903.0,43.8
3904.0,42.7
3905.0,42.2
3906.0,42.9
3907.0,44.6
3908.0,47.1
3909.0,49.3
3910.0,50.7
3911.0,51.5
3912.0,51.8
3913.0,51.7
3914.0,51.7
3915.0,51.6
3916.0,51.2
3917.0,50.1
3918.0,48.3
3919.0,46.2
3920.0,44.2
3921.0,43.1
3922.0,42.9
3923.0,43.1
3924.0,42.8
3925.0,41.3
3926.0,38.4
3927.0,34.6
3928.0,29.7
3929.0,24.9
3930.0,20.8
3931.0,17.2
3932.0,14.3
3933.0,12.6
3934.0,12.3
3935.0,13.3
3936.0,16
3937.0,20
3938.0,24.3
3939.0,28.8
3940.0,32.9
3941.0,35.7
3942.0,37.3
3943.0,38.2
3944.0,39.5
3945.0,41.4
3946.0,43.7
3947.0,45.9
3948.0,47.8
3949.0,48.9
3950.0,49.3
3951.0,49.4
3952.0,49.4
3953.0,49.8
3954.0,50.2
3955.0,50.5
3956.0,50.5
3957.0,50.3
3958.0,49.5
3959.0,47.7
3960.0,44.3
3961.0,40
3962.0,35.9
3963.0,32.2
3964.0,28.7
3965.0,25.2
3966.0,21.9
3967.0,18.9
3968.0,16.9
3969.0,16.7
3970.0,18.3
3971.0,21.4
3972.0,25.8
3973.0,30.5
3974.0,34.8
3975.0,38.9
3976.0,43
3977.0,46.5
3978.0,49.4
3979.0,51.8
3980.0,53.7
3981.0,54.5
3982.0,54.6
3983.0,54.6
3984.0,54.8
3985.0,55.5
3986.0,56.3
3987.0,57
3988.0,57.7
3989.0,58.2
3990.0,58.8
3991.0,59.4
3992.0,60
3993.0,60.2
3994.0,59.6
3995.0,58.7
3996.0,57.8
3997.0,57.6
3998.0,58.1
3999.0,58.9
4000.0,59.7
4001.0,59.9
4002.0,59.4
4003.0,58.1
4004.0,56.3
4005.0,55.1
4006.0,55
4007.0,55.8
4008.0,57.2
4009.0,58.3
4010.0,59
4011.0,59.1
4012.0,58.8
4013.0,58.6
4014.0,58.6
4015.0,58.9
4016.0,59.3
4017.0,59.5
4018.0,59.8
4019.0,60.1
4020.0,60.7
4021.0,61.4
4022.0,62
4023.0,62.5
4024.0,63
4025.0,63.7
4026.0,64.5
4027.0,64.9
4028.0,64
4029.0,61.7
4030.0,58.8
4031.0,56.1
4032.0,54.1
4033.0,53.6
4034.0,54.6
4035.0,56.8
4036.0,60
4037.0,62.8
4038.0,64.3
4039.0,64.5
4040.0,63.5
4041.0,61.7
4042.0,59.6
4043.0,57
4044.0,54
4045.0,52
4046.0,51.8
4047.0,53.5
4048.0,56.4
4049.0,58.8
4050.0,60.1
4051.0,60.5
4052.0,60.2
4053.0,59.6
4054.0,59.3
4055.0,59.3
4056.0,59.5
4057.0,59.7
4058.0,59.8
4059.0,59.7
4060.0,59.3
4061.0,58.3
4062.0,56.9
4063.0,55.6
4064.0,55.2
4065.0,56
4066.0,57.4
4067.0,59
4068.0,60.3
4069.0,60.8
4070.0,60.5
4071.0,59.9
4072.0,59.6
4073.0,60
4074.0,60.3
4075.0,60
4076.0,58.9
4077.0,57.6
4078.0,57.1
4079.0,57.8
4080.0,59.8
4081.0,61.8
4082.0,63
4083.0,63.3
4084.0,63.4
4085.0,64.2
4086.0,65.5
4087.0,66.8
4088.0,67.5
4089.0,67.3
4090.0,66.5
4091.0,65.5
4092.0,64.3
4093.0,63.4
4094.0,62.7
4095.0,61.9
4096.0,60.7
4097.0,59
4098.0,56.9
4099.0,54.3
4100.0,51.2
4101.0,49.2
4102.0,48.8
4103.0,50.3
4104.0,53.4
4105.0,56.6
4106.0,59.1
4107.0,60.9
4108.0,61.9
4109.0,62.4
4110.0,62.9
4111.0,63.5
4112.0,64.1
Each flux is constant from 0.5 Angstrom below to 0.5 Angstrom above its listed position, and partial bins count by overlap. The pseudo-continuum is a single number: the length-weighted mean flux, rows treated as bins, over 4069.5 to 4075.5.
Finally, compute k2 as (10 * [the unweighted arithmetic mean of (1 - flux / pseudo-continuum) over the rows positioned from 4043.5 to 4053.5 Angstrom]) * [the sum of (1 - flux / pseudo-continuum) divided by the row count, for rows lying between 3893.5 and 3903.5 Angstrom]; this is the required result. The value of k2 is 0.13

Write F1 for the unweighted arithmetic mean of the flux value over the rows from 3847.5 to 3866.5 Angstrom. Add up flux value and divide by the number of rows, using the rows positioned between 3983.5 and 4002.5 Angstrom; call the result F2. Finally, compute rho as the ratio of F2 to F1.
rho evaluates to 1.2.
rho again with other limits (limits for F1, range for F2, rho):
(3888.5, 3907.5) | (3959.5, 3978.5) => 0.7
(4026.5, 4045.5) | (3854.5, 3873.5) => 0.8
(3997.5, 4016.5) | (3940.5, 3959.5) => 0.8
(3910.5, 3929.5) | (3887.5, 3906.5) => 1.0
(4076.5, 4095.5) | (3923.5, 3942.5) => 0.4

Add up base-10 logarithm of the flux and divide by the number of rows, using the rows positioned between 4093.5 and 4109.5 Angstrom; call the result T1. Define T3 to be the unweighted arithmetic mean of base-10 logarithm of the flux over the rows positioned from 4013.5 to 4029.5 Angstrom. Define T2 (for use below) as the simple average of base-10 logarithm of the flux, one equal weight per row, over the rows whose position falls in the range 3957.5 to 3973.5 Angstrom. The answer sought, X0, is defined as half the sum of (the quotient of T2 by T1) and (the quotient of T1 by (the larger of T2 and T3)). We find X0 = 0.90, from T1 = 1.75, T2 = 1.4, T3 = 1.79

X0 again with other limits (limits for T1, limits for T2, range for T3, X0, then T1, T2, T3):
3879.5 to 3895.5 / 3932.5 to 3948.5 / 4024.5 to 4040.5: 0.90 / 1.63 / 1.4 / 1.78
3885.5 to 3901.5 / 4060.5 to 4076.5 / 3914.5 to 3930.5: 1.00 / 1.64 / 1.8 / 1.60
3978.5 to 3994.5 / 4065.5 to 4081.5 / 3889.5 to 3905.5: 1.00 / 1.75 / 1.8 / 1.65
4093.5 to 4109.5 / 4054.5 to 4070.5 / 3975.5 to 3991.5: 1.00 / 1.75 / 1.8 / 1.73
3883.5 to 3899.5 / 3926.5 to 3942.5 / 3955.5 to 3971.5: 0.96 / 1.63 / 1.3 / 1.48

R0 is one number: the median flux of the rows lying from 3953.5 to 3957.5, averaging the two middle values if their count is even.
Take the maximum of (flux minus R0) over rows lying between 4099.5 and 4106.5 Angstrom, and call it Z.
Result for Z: 8.7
